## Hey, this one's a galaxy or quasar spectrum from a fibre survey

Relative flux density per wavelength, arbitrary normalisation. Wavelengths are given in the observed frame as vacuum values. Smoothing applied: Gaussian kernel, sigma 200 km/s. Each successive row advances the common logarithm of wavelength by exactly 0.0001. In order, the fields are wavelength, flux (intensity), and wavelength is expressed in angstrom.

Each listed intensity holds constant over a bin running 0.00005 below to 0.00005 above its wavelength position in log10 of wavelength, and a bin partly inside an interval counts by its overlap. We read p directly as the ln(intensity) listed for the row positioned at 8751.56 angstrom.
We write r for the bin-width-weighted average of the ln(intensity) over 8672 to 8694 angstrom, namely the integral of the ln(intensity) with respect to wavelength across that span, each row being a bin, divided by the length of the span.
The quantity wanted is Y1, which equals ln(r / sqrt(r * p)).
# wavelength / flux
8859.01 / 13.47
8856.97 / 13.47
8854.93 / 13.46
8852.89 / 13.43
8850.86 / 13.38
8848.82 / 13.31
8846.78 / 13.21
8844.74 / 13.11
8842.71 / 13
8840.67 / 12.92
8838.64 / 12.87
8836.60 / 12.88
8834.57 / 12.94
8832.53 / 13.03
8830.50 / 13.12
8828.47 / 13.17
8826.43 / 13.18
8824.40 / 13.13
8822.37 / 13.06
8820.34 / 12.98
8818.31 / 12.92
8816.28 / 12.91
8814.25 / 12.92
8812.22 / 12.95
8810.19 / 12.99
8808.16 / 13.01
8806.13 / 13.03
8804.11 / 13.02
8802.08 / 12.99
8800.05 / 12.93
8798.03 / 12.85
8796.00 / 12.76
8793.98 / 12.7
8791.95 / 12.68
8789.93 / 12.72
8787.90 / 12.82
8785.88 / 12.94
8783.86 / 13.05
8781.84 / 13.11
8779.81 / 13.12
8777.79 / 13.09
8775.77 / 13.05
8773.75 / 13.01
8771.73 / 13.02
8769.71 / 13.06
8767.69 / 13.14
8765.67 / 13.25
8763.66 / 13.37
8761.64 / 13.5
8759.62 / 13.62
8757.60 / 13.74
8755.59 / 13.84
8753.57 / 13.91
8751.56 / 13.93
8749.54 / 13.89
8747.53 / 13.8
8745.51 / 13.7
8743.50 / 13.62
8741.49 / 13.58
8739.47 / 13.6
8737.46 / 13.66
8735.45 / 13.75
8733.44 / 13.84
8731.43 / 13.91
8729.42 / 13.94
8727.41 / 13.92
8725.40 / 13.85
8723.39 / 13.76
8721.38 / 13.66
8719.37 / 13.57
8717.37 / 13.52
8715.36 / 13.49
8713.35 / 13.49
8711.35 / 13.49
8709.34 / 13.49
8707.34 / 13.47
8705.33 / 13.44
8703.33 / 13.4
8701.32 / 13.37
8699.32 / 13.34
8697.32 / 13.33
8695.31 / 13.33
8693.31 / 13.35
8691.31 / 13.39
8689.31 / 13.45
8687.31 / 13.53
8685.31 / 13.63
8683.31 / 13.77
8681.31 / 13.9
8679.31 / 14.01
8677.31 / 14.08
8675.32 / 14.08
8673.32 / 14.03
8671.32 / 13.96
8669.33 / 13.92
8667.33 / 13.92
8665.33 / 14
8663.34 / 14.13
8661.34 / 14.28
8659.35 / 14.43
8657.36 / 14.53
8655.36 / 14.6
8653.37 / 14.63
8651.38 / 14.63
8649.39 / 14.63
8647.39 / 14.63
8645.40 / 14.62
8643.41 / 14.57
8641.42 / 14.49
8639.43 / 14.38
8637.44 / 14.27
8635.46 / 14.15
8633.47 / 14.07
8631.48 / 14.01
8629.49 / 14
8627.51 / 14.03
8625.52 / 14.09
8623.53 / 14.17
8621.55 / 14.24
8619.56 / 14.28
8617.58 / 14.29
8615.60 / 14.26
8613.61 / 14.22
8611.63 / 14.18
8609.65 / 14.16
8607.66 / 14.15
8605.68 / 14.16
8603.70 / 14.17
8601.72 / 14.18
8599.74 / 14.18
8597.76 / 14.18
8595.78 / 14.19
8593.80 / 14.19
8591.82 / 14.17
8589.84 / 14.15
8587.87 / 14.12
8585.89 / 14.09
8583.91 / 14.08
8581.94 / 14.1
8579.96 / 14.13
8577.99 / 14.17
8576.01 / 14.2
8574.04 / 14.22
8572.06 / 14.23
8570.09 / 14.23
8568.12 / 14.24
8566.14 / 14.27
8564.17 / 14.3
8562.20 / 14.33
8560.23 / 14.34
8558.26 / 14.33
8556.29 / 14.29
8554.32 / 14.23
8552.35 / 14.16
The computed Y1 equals -0.0024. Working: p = 2.63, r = 2.62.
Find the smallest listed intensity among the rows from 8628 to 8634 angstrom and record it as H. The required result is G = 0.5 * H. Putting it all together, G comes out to 7.0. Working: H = 14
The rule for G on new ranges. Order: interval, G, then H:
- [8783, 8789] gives 6.4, 12.82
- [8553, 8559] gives 7.1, 14.23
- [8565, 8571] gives 7.1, 14.23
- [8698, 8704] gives 6.7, 13.34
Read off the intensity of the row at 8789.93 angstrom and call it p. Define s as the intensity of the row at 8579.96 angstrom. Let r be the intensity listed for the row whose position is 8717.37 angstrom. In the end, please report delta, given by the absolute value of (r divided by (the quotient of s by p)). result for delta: 12.2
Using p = 12.72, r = 13.52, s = 14.13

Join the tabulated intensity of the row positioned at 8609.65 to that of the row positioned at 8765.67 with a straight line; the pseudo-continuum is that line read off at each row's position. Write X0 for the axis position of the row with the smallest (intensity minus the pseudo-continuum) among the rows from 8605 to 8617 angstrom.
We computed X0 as 8605.68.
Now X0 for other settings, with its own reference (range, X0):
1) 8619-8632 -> 8629.49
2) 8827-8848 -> 8836.60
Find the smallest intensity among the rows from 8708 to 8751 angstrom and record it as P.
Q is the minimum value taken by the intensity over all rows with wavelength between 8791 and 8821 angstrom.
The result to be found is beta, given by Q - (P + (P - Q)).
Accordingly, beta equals -1.6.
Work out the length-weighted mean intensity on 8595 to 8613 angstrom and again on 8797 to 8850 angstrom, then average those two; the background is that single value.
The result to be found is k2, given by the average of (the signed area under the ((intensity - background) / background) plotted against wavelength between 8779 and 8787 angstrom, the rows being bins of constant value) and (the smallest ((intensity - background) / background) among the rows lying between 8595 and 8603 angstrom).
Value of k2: -0.14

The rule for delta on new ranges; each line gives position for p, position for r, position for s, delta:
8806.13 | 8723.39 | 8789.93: 14.1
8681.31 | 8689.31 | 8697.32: 14.0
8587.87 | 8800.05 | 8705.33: 13.6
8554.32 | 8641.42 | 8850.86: 15.4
